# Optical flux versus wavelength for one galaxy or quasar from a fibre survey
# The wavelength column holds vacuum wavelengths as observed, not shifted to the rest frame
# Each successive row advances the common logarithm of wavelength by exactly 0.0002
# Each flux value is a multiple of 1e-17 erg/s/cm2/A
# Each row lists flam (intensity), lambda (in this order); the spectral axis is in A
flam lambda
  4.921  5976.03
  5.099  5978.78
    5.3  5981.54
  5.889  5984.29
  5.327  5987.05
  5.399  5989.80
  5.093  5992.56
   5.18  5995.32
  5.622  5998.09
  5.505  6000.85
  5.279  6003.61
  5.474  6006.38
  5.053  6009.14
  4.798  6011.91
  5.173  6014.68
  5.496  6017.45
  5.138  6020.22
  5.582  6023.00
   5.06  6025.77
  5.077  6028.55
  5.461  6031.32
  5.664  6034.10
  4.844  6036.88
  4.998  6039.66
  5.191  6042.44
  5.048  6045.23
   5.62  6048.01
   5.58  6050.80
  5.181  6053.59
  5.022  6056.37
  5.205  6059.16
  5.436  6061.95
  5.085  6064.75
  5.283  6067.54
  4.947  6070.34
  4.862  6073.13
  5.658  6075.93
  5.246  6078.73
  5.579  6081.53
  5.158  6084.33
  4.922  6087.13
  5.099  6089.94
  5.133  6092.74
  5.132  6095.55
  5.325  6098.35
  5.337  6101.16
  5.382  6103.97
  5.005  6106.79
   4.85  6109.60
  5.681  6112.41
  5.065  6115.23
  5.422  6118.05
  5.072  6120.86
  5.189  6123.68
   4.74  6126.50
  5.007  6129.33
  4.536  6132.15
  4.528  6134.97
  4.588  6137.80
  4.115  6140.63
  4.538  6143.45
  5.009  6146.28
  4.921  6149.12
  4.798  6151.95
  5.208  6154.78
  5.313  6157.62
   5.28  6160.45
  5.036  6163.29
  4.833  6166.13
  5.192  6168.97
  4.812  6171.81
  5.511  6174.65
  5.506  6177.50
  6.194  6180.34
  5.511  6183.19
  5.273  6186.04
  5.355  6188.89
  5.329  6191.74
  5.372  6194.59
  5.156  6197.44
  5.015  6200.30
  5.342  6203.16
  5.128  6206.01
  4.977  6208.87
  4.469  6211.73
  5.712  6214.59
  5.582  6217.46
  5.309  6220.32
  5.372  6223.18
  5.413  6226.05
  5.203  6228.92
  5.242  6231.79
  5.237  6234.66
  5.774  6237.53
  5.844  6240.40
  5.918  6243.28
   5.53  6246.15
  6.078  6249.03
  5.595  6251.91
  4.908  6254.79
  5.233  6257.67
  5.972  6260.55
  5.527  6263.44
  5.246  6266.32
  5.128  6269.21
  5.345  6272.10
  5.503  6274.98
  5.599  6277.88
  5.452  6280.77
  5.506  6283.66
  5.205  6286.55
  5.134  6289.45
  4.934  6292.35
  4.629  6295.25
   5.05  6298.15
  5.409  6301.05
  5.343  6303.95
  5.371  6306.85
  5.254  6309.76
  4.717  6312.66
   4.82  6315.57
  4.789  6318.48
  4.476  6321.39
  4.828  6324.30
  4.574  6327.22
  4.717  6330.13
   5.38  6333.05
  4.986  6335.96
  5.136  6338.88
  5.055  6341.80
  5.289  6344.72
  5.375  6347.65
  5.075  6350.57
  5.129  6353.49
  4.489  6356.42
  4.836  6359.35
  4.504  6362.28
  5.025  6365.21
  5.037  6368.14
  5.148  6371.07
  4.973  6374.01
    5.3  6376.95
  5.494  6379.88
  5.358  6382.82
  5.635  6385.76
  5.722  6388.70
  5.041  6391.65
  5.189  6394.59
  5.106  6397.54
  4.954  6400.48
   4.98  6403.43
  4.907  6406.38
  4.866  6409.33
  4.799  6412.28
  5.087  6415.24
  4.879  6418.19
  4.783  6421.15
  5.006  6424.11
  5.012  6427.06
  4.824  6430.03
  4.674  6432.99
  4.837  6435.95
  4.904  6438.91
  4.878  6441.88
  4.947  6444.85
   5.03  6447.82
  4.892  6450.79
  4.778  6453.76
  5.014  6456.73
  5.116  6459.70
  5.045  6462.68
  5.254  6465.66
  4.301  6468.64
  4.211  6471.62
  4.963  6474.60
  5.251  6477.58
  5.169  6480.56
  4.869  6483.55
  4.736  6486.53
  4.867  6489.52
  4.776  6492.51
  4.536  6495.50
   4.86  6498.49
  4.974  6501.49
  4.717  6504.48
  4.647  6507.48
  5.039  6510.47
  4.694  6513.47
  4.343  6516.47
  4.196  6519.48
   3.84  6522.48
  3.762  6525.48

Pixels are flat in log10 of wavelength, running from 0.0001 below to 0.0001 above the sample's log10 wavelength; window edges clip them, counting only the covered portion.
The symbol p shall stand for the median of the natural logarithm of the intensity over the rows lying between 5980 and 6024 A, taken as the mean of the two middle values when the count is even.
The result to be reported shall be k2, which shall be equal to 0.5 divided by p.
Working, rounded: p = 1.67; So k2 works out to 0.299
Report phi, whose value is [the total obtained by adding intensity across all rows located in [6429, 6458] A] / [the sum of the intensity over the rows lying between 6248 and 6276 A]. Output 0.89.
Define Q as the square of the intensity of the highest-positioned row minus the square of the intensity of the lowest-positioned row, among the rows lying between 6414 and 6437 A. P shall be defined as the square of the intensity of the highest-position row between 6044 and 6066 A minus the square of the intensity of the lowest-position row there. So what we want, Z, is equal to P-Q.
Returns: 3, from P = 0.4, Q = -2.5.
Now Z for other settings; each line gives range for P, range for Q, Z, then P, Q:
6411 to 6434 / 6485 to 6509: 0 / -1.2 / -0.8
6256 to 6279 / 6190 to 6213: 12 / 4.0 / -8.4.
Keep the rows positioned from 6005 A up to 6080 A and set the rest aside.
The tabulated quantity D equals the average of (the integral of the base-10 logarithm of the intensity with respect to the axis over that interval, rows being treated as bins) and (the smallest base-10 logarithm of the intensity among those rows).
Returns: 27.3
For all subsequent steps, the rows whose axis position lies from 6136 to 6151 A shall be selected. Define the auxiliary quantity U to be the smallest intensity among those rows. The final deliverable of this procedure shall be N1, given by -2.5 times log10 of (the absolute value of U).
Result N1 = -1.54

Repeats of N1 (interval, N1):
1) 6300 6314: -1.68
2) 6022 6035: -1.76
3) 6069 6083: -1.72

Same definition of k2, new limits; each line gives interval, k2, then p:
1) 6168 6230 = 0.299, 1.67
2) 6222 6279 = 0.295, 1.70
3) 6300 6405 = 0.308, 1.62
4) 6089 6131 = 0.306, 1.64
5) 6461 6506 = 0.316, 1.58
